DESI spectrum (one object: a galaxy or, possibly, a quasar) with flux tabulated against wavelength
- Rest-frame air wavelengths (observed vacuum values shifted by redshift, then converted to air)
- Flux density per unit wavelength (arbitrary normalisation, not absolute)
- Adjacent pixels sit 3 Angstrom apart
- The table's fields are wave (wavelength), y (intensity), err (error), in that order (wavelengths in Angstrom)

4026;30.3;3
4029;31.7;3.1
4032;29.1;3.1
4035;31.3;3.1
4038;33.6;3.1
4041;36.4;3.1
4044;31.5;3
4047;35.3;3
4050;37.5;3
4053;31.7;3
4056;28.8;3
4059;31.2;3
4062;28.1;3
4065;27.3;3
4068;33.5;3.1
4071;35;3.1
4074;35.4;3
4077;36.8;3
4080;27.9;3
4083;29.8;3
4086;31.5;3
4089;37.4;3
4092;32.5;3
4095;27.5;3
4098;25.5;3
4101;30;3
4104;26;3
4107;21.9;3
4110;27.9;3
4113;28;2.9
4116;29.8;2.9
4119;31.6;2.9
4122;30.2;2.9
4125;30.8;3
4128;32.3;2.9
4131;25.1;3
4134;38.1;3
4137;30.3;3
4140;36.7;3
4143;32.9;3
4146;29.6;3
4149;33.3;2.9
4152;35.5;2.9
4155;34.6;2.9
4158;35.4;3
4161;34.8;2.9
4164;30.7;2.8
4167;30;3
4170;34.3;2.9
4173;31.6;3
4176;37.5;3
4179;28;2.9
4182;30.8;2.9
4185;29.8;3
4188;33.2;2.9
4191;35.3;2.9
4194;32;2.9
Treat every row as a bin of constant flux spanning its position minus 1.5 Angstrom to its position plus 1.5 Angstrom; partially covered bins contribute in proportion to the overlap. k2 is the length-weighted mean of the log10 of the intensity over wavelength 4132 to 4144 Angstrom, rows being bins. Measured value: 1.53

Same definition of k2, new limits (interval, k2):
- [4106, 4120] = 1.44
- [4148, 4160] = 1.54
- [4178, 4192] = 1.50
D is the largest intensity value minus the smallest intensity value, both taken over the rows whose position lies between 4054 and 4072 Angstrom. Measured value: 7.7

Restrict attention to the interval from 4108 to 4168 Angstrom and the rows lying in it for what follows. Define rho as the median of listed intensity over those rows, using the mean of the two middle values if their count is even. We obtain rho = 31.2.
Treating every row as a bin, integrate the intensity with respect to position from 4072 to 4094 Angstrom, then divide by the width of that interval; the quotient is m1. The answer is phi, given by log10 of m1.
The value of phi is 1.52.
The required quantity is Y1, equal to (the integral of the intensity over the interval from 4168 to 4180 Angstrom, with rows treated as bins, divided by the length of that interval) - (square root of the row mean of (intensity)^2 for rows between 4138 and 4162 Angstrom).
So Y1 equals -1.2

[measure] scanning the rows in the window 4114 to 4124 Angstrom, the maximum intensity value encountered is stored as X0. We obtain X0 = 31.6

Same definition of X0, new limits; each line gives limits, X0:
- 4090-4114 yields 32.5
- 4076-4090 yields 37.4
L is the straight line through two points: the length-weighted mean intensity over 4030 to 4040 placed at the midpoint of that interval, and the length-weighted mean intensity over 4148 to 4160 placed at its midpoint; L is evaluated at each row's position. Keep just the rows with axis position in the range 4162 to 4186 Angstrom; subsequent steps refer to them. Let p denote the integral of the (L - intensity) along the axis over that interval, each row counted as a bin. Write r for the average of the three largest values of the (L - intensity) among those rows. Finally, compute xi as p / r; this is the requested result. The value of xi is 14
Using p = 86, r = 6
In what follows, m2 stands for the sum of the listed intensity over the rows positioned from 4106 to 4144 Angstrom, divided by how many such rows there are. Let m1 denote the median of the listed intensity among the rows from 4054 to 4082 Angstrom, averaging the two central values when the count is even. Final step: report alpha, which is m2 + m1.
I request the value 62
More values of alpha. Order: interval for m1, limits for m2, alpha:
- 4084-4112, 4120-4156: 60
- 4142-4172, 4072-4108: 64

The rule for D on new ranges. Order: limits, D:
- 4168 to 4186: 9.5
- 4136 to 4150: 7.1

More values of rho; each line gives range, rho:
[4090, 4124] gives 28.0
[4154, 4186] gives 31.6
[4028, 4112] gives 31.4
